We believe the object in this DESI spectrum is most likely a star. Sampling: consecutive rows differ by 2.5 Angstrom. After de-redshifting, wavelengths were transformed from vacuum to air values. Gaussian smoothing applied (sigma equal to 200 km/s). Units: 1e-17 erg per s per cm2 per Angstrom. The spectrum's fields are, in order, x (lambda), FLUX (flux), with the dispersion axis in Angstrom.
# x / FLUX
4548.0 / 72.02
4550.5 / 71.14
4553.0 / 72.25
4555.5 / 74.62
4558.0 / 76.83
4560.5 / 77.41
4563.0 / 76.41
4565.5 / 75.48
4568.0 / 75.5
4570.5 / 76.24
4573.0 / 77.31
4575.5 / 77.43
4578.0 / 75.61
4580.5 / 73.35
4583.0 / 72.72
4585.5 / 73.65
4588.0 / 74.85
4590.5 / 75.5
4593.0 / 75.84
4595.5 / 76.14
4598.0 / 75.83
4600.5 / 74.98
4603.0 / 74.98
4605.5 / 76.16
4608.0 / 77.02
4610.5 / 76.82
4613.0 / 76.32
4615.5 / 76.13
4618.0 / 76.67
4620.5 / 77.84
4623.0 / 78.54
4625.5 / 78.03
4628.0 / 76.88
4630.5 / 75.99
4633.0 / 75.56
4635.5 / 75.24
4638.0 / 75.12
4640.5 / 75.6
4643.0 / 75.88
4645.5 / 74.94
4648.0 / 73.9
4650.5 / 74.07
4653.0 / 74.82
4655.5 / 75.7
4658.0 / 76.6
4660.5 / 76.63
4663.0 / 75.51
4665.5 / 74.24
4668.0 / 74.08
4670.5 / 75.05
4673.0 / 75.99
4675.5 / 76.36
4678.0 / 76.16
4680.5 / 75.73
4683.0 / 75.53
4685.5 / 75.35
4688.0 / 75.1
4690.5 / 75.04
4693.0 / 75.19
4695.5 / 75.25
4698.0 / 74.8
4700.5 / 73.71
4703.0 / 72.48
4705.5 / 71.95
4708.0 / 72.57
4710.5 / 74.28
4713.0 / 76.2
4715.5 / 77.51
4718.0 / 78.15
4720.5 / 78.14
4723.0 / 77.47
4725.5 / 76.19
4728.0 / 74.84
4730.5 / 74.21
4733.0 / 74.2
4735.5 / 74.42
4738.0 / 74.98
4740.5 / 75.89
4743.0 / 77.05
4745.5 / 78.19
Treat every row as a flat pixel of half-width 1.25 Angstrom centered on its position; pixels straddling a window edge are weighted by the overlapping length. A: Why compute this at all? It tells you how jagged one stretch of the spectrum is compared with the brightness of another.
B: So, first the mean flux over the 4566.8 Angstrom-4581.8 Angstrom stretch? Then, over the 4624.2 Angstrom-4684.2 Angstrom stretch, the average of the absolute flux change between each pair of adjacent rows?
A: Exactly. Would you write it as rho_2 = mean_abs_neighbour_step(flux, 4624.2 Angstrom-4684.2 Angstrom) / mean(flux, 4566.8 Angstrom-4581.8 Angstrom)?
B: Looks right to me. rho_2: 0.0080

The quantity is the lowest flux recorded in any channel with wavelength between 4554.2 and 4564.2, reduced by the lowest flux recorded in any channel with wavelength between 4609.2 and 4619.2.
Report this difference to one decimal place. -1.5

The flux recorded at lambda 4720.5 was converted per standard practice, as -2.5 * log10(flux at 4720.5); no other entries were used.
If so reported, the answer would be -4.73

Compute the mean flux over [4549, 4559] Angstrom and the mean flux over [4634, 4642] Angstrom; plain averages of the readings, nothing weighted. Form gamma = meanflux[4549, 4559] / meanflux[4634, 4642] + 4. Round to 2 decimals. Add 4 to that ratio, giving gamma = 4.98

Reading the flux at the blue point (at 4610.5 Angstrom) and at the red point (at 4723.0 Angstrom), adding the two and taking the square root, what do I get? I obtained 12.42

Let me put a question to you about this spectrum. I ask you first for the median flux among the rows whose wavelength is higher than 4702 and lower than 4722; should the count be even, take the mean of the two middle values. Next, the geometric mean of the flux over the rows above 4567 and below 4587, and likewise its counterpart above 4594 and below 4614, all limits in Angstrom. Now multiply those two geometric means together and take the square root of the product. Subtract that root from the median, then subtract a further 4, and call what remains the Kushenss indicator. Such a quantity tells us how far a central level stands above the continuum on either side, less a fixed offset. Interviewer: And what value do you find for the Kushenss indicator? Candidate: -4.4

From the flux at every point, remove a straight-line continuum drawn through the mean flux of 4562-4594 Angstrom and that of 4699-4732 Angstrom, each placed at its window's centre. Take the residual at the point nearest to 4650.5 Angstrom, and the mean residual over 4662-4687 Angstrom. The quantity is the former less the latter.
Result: -1.4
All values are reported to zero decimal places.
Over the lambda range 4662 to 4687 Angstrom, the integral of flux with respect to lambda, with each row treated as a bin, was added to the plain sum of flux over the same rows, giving 2639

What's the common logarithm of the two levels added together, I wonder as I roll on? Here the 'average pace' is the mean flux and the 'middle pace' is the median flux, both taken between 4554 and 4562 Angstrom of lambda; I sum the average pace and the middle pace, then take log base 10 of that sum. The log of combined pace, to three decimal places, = 2.185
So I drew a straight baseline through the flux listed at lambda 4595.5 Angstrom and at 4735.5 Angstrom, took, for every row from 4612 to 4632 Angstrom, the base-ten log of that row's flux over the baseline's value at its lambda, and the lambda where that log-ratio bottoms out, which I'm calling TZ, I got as 4615.5 Angstrom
